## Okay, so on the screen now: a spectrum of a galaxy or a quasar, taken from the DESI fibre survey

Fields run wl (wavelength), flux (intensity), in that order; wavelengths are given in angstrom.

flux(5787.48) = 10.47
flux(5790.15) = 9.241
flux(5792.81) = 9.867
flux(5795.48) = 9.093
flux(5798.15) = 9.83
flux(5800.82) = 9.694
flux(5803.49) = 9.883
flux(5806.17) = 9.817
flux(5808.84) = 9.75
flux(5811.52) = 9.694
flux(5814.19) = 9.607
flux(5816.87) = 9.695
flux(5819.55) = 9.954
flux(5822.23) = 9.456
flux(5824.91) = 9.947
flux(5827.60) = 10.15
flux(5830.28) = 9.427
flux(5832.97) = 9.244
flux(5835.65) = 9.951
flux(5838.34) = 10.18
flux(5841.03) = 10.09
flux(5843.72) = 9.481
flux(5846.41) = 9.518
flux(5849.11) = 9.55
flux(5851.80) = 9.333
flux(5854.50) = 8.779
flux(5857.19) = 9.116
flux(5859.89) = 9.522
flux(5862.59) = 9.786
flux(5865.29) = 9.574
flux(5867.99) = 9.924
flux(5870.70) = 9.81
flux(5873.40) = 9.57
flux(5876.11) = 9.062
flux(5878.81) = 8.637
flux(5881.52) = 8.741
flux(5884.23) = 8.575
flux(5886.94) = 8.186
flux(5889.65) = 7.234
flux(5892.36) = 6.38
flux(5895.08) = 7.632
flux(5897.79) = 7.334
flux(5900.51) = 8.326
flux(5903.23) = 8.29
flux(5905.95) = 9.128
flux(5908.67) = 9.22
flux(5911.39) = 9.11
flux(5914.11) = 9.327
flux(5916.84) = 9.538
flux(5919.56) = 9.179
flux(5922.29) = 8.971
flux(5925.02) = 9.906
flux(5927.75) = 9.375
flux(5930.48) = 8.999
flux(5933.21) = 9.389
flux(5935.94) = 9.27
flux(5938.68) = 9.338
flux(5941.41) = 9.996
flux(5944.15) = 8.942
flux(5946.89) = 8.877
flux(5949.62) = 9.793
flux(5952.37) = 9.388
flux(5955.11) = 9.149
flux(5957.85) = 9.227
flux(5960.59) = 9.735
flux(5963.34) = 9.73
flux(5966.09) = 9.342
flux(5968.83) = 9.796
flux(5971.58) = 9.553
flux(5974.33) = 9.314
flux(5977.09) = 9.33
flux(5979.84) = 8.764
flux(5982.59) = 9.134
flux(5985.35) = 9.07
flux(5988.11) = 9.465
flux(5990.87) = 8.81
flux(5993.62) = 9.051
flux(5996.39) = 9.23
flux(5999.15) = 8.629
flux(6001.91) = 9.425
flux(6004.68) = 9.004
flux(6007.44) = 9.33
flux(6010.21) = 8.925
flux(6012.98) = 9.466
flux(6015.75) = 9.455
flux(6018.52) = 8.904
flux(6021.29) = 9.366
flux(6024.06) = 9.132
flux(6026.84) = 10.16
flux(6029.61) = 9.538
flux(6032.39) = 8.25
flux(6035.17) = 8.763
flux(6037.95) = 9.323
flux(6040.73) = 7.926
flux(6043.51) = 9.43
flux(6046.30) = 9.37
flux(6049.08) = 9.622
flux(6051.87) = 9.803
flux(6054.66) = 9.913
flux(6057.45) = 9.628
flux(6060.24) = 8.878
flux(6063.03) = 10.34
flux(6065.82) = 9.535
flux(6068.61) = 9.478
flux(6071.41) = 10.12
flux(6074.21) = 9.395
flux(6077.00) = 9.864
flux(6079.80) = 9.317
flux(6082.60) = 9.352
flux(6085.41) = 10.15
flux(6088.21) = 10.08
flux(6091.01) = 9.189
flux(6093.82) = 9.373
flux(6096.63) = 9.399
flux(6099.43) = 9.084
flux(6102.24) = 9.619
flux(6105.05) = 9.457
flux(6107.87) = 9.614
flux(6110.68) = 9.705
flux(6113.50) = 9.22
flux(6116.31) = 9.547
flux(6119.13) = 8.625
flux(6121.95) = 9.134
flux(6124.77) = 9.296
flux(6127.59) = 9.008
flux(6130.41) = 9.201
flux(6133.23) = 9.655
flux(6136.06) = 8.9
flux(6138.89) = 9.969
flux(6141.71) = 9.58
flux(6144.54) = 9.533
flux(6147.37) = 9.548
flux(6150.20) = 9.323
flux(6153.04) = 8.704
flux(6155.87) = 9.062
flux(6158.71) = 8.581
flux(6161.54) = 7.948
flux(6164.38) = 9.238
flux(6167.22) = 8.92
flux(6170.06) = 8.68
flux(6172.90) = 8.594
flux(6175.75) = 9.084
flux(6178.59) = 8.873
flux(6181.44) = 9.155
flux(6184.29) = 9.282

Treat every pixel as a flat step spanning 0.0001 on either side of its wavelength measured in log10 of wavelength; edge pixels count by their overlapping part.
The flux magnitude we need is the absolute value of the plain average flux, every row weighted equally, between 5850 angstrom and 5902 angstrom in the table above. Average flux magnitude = 8.7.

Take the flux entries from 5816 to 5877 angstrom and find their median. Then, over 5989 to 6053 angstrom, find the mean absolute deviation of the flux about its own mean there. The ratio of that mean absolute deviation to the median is 0.039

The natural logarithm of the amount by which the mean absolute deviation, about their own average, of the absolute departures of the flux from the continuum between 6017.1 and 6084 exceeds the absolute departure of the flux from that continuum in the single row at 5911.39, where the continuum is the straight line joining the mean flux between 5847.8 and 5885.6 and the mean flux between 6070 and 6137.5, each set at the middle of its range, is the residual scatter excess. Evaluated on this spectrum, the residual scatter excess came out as -2.2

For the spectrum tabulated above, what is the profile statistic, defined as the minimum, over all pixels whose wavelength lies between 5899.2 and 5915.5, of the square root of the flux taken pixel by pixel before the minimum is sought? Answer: 2.88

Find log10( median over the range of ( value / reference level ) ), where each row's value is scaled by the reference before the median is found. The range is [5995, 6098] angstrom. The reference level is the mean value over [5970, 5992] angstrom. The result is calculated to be 0.010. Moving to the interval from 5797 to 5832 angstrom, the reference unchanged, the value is 0.026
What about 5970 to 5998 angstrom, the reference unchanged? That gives 0.000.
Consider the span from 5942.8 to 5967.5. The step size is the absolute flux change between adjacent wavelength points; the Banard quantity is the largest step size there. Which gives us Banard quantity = 0.92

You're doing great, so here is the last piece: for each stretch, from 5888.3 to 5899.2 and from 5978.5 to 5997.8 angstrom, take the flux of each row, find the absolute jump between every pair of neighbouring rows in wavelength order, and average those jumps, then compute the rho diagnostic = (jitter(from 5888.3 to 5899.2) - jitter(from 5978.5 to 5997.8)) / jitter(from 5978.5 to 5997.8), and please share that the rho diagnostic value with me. 1.5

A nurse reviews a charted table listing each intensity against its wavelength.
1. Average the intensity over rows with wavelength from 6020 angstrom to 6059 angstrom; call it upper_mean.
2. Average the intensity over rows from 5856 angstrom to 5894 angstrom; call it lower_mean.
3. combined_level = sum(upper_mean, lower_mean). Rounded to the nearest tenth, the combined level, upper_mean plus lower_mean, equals 18.2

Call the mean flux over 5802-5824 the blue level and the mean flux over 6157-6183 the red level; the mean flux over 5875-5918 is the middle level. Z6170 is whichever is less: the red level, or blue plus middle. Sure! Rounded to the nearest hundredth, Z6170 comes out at 8.79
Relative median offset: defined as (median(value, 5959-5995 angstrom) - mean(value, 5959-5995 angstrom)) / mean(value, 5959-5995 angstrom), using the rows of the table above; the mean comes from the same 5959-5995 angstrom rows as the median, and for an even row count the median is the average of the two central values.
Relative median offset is 0.0016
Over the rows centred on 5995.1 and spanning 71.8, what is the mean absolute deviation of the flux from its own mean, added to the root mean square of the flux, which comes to 9.58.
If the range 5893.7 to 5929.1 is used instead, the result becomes 9.50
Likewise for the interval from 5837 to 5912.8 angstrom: 9.70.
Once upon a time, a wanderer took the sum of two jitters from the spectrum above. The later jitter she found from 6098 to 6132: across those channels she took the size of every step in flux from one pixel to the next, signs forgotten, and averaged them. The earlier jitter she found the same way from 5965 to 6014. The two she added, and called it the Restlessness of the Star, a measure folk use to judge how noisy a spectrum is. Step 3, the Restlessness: 0.73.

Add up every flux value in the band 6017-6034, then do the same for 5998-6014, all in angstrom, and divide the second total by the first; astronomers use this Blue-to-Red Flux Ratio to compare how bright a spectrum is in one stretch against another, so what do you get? 0.99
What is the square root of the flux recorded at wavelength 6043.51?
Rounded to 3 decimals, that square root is 3.071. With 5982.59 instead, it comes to 3.022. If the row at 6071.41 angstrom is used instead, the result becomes 3.181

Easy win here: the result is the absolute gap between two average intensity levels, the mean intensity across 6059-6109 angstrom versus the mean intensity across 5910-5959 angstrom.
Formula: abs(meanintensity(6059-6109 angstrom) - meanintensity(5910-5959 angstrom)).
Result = 0.25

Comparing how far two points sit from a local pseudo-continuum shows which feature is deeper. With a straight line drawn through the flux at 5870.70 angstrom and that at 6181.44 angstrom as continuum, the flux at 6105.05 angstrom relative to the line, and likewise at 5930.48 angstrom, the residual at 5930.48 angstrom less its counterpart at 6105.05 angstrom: -0.83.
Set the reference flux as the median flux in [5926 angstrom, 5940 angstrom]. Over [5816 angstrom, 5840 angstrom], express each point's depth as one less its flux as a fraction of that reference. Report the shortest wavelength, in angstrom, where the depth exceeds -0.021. 5822.23 angstrom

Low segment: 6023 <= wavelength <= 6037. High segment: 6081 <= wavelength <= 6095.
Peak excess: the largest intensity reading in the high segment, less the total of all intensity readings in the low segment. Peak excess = -36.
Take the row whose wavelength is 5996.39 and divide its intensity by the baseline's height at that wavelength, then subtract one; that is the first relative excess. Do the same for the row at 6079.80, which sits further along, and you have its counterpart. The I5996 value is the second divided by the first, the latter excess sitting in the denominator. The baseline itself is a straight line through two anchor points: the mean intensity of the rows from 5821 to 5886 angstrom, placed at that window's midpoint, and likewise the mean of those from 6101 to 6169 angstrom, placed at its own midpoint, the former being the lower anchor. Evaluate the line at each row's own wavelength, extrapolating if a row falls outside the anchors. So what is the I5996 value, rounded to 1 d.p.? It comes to -0.4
